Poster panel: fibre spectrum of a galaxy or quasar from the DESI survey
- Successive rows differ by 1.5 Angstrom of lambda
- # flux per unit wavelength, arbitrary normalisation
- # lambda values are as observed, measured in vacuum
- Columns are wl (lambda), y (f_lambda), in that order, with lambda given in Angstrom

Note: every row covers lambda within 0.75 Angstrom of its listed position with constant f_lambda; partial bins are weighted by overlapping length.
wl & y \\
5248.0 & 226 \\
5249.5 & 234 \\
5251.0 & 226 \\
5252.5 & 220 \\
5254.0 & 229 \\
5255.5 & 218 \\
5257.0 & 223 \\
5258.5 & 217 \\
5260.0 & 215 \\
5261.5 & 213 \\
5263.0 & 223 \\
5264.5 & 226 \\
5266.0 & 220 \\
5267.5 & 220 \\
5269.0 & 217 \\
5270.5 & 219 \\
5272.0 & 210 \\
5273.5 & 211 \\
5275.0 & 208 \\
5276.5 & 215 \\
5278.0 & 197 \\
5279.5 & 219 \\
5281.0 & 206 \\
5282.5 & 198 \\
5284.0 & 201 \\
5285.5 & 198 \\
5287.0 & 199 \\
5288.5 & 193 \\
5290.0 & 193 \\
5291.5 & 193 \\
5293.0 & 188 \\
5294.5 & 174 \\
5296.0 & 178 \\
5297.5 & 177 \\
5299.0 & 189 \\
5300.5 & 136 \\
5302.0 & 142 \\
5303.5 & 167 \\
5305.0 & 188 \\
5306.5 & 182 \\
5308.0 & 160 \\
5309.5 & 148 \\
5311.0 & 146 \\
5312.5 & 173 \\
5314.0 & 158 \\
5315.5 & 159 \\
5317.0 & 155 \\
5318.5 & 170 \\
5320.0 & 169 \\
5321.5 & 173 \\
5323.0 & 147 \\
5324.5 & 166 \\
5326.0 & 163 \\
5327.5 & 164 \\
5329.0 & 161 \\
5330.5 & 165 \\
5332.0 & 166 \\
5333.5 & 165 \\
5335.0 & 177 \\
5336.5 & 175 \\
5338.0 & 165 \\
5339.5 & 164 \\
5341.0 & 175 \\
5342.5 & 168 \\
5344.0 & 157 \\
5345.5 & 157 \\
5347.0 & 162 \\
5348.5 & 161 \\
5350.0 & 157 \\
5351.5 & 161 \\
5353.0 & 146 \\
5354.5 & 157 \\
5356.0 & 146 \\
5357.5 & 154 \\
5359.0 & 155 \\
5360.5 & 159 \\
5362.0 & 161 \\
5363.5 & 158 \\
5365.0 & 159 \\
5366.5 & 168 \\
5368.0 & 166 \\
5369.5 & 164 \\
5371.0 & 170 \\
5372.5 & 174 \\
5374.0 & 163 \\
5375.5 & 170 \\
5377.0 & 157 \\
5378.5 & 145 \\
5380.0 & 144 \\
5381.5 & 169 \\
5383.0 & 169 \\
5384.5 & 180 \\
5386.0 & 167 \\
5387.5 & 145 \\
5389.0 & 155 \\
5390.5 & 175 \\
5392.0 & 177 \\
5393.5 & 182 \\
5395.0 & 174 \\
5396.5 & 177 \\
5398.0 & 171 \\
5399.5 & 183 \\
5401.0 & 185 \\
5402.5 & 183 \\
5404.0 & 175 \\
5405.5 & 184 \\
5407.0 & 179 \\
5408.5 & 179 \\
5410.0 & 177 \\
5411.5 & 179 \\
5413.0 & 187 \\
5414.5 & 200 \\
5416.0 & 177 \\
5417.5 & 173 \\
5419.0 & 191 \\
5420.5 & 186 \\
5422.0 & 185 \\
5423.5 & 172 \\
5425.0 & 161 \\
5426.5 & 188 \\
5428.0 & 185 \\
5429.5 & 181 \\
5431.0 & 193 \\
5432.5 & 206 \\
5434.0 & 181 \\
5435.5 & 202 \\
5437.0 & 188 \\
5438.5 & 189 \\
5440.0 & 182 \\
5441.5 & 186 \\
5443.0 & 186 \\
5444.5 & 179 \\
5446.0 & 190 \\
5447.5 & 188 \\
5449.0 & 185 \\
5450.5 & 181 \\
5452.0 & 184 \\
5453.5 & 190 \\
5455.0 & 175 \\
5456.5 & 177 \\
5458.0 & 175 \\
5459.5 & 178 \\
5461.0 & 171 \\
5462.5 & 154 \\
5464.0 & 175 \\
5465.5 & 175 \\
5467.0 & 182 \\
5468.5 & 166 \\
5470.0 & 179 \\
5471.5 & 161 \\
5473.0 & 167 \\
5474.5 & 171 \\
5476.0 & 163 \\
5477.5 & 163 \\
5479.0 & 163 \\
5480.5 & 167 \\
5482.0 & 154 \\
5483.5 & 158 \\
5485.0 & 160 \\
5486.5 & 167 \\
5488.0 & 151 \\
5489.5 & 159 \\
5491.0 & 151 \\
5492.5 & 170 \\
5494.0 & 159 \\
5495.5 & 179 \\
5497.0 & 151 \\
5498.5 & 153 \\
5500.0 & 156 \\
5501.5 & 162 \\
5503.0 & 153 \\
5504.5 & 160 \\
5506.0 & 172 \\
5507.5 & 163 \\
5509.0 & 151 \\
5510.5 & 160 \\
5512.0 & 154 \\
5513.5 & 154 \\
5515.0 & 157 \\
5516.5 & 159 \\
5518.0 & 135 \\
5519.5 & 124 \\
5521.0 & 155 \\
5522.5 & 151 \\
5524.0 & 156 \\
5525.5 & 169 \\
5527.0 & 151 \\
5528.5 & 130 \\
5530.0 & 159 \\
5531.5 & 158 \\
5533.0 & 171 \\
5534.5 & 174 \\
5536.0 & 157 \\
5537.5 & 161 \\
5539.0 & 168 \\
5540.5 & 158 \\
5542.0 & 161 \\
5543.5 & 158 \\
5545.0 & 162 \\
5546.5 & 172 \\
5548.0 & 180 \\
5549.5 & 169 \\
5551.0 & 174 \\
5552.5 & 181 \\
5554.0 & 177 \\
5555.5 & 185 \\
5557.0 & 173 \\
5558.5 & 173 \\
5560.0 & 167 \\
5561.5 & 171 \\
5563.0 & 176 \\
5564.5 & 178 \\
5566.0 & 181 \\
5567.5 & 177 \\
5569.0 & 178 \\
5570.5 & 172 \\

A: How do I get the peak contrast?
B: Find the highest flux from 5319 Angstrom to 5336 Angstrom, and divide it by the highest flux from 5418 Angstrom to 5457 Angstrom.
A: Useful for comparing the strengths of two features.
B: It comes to 0.86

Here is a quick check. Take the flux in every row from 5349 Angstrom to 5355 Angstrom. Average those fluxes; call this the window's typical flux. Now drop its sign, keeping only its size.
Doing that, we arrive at 155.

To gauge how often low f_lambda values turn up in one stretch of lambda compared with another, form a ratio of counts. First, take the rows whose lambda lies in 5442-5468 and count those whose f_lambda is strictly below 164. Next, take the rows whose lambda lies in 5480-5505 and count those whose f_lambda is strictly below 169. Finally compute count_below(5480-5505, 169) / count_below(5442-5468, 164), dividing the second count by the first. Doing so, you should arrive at 15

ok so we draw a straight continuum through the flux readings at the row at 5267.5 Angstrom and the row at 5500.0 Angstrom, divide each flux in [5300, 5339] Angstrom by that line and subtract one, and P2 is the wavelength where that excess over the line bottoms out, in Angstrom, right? 5300.5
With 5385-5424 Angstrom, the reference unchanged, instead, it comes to 5387.5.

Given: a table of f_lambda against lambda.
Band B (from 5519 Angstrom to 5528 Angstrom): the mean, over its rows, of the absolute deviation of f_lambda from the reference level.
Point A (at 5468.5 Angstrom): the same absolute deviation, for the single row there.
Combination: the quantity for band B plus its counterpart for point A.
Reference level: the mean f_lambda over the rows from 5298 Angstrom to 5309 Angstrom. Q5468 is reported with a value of 16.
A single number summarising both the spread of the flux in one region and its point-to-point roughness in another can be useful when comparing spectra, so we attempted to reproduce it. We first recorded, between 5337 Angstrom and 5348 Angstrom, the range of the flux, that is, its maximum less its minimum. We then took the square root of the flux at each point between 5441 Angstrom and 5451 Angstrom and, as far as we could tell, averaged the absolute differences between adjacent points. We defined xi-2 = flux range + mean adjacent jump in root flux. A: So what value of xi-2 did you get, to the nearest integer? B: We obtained 18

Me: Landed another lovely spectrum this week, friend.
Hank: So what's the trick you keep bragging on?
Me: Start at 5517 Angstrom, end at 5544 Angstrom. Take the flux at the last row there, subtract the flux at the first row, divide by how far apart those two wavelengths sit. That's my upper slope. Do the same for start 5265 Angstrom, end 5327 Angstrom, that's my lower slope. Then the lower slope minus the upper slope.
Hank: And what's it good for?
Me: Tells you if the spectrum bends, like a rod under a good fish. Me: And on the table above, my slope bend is -1.9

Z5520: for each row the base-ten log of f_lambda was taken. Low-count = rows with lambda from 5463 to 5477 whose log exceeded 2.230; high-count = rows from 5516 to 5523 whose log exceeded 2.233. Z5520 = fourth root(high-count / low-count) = 0.0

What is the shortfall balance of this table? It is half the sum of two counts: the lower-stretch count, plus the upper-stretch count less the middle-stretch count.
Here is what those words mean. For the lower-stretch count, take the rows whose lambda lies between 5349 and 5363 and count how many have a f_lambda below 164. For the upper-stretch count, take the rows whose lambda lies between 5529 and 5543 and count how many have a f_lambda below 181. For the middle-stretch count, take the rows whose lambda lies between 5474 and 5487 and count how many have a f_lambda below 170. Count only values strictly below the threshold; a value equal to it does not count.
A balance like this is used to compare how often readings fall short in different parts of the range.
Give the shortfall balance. 5.0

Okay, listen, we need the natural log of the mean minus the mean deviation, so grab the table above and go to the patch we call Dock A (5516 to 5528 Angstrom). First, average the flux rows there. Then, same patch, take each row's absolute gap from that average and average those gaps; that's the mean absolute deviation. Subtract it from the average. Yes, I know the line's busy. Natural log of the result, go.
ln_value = 4.94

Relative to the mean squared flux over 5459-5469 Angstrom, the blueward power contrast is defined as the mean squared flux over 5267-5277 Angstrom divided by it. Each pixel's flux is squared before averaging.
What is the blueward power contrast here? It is 1.6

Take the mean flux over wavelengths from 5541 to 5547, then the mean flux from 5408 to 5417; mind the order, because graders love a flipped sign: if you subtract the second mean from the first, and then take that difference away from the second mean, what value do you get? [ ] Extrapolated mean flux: 203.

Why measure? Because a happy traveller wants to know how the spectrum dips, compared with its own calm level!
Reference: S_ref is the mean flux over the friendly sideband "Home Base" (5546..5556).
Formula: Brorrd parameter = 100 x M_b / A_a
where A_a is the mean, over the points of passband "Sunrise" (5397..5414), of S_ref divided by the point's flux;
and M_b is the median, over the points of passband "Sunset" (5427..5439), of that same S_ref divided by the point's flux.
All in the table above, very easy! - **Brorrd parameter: 96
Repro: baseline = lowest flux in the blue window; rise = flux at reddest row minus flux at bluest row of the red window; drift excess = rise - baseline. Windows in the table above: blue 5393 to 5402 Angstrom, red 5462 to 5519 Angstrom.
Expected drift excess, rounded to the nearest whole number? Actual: -190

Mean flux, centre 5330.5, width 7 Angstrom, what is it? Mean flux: 164.2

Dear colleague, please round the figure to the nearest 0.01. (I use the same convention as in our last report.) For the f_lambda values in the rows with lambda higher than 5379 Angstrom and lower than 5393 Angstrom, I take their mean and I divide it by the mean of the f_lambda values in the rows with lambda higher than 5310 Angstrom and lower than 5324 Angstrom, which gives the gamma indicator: 1.02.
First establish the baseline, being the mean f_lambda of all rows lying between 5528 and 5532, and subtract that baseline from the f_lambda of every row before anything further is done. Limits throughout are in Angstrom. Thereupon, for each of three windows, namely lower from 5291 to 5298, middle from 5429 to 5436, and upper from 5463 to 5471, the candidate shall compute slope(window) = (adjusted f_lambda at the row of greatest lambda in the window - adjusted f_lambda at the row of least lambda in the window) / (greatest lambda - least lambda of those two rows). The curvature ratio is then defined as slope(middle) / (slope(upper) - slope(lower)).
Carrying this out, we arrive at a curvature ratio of 1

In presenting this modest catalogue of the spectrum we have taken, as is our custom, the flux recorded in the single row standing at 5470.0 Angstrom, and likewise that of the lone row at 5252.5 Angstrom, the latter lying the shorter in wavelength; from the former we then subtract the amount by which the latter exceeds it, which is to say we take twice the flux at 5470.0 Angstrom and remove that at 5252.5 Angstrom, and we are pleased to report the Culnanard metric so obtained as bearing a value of 138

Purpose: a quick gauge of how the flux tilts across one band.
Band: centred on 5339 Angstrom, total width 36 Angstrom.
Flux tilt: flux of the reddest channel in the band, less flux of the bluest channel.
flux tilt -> -27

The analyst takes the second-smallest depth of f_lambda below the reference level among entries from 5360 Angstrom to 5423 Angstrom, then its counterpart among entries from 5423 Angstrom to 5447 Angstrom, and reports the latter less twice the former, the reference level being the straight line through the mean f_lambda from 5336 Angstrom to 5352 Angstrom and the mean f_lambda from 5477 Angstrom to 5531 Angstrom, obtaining 19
